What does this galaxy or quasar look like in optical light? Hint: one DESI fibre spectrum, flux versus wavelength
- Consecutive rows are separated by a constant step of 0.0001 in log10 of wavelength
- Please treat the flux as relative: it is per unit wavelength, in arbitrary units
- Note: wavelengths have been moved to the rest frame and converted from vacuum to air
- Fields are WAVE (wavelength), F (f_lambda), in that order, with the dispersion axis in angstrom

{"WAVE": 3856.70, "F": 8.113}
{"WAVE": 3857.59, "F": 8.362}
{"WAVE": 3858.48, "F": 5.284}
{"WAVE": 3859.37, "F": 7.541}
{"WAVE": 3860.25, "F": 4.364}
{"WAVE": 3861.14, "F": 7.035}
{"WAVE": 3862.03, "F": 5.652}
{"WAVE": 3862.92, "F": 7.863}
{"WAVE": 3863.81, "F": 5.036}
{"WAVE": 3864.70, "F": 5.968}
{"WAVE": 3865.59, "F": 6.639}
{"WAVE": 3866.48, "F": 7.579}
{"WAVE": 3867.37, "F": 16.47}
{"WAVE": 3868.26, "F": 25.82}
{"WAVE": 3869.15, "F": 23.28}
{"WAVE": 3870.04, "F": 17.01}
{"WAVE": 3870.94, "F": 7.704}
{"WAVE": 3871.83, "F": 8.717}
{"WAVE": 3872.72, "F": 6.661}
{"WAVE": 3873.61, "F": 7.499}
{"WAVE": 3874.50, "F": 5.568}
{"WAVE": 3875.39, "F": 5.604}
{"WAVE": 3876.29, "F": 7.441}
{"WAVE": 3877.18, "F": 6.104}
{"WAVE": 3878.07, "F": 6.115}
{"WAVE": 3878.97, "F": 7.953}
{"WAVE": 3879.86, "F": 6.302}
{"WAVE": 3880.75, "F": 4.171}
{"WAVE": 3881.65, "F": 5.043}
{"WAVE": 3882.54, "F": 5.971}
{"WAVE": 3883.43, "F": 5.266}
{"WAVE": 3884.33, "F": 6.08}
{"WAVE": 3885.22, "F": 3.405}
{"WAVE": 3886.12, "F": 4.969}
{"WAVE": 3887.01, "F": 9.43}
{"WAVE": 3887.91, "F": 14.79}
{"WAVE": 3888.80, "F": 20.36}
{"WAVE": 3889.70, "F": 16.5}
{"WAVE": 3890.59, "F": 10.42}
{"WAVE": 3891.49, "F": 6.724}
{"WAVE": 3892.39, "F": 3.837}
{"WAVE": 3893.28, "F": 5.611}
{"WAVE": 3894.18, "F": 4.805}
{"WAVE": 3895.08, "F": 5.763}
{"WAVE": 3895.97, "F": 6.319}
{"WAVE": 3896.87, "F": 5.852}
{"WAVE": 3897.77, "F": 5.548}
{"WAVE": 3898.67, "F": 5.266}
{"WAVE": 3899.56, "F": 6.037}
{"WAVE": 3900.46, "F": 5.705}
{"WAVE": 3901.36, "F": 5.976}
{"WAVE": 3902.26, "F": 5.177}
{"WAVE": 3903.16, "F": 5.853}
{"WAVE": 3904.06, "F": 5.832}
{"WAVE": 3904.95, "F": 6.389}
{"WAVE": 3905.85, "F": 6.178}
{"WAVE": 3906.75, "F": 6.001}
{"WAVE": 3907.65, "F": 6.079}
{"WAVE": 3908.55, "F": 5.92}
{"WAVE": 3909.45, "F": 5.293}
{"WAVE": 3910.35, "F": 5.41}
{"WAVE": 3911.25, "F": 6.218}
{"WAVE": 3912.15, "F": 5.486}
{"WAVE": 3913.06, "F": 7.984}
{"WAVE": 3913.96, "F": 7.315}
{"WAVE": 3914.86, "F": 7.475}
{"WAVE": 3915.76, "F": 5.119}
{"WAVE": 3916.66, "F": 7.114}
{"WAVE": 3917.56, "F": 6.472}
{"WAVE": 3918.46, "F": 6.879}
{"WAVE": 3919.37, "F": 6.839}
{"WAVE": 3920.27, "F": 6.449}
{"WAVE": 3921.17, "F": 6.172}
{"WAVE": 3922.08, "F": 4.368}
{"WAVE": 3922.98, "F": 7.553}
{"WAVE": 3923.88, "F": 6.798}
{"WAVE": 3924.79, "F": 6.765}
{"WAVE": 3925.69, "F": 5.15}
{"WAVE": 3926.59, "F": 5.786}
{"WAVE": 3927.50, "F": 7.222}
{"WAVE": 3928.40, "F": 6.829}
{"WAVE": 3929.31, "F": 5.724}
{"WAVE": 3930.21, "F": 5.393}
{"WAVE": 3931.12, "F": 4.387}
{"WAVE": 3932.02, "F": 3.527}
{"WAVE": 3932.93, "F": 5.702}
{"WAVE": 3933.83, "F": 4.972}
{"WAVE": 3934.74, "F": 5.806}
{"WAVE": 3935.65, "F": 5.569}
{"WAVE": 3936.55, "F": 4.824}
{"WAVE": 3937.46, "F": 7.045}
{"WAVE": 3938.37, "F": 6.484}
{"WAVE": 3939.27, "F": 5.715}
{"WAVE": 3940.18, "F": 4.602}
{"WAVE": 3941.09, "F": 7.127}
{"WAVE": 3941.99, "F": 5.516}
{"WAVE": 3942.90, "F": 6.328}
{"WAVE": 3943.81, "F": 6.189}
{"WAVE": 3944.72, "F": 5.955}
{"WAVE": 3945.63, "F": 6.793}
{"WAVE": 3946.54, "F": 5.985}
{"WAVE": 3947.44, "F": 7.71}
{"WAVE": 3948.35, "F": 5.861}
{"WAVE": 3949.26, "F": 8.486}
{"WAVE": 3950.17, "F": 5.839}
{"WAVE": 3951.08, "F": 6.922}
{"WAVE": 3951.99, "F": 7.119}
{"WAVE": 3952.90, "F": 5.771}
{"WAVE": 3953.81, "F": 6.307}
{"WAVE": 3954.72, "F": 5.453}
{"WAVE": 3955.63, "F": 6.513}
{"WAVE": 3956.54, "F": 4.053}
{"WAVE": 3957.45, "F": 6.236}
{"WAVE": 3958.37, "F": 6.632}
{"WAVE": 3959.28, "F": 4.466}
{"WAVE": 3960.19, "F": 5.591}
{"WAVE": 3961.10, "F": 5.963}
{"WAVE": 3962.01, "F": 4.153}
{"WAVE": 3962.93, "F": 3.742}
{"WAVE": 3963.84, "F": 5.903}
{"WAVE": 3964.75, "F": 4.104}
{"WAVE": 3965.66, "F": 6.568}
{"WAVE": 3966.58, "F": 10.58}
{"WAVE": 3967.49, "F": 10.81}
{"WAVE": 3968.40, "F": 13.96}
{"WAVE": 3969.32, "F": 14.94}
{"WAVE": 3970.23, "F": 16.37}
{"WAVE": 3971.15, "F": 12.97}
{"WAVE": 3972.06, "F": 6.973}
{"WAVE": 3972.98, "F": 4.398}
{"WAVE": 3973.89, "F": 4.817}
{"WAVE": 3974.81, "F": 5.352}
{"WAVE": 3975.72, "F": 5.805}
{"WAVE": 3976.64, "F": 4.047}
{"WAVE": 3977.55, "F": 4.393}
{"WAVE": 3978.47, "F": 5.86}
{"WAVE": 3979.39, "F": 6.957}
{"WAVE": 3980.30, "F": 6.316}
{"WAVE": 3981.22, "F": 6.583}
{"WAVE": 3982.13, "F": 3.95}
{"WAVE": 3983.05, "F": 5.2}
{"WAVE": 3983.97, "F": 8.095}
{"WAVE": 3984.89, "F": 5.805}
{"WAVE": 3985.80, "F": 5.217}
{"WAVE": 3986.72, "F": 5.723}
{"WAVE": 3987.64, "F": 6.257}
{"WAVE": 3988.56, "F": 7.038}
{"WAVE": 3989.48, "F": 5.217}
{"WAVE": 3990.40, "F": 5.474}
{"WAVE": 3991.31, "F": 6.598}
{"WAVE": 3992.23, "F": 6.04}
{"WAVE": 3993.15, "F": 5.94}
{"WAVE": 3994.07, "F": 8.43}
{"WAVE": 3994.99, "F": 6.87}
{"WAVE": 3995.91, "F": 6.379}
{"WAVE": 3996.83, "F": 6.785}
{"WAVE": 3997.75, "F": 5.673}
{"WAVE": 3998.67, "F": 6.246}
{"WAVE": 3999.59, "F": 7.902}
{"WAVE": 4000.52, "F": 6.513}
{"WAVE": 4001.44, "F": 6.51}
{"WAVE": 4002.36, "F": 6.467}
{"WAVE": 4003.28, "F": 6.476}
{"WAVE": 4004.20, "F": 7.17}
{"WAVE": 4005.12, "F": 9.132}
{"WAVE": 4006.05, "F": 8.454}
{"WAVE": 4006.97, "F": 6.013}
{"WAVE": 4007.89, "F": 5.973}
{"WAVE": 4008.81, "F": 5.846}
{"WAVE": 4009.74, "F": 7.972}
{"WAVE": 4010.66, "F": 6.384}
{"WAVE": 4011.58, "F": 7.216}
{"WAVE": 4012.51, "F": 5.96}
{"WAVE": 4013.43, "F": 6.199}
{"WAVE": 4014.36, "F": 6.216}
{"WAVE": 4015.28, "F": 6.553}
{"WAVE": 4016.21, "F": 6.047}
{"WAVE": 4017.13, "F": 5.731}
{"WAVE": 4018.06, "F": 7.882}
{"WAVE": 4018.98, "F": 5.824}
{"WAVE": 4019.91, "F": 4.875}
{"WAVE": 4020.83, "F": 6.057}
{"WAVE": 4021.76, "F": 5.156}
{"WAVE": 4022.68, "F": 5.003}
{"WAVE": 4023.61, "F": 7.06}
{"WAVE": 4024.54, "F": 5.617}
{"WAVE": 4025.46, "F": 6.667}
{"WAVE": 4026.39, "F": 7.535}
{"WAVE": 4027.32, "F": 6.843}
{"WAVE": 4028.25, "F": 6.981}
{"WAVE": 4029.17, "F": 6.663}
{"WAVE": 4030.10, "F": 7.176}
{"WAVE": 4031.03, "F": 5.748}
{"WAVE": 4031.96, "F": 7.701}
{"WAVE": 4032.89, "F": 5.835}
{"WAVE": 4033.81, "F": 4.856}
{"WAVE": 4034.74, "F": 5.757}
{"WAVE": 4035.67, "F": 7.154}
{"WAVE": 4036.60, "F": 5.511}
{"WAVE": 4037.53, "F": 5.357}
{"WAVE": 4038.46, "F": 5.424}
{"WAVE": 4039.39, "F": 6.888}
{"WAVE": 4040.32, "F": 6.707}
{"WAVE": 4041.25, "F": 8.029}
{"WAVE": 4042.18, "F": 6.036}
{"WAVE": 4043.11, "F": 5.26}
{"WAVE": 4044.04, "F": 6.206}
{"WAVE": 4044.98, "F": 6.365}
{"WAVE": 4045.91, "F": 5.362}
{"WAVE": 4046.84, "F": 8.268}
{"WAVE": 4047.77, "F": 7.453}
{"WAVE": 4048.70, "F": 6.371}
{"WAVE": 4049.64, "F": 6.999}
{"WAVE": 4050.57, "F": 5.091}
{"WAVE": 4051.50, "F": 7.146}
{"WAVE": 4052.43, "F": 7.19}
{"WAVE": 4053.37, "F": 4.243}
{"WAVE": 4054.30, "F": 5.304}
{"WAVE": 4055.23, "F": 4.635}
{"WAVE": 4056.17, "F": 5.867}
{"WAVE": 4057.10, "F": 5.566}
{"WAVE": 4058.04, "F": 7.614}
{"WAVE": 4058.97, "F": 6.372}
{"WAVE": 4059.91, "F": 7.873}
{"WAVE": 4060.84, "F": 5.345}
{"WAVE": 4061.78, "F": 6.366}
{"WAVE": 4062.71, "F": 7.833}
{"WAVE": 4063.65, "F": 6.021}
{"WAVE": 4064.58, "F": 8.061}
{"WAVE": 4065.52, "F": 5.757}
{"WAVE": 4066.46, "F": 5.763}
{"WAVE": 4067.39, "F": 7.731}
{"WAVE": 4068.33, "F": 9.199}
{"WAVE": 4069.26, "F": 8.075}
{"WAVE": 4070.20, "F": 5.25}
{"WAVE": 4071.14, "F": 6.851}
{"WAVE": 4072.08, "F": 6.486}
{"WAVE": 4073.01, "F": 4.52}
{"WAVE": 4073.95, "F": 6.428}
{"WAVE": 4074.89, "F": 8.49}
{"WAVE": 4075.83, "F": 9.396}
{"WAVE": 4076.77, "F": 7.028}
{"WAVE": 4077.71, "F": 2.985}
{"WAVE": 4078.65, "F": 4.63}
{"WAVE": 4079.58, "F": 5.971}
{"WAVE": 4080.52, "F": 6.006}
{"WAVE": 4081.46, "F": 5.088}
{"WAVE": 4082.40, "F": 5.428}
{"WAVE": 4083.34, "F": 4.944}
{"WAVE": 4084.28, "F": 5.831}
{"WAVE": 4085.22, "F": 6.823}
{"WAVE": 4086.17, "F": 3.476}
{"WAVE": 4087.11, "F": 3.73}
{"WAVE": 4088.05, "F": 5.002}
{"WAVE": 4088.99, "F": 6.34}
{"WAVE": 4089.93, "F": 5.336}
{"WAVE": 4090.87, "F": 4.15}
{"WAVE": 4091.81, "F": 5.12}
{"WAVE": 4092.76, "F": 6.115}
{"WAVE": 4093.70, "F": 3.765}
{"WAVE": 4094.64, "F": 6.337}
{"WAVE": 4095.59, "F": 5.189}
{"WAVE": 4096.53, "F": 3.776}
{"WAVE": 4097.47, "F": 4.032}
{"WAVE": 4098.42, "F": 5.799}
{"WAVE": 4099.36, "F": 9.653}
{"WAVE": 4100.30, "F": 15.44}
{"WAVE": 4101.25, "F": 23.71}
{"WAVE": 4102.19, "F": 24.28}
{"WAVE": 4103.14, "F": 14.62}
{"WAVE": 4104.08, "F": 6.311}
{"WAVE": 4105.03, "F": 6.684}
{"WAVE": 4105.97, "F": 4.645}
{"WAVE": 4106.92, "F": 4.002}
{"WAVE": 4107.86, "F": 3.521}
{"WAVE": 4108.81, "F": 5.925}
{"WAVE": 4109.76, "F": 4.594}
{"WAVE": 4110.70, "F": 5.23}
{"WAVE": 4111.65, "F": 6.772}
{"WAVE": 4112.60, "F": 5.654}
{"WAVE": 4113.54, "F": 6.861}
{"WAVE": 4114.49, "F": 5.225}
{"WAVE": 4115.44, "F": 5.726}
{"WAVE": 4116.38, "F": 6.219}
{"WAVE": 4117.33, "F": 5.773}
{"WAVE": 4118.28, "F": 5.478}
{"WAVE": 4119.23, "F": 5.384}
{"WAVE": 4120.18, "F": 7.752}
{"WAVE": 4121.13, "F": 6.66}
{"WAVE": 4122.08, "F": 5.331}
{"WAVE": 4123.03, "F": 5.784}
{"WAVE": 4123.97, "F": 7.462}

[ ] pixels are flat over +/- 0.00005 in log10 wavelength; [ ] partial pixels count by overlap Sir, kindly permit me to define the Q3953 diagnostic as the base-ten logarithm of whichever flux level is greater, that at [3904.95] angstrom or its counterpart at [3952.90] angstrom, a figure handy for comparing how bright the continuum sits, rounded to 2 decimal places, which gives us 0.81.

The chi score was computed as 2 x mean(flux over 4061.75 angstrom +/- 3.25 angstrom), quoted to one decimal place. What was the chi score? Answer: 13.7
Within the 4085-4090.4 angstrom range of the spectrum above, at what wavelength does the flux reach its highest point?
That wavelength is 4085.22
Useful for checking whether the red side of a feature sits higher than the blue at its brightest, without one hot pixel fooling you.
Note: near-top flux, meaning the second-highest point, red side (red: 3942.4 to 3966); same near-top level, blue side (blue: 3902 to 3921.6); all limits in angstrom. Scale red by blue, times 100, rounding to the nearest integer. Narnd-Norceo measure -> 103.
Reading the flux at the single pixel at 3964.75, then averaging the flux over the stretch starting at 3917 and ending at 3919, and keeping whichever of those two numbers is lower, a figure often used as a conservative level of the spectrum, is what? 4.1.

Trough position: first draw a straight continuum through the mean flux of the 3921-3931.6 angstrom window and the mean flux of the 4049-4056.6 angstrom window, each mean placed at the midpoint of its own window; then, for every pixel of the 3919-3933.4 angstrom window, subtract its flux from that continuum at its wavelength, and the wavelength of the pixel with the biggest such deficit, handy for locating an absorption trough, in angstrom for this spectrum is 3932.02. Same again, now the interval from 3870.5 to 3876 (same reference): 3874.50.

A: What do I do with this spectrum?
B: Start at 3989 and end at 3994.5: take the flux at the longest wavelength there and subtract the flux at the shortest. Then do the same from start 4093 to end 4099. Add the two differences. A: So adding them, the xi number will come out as 5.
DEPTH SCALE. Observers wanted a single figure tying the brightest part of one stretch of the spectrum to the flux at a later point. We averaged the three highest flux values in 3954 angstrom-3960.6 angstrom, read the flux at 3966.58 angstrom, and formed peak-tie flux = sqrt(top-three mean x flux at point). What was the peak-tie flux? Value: 8.3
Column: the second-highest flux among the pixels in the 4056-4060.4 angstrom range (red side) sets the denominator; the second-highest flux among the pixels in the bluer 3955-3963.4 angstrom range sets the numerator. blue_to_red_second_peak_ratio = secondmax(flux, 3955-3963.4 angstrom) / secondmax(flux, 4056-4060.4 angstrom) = 0.86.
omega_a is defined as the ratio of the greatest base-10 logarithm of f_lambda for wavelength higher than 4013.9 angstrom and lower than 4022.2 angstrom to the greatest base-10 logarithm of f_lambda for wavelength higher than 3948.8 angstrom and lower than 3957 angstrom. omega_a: 0.97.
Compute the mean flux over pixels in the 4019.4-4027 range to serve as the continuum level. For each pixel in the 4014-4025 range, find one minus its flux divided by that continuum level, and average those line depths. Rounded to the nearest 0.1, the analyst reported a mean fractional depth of 0.0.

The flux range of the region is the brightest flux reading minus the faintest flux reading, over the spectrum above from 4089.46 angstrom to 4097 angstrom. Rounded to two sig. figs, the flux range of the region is 2.6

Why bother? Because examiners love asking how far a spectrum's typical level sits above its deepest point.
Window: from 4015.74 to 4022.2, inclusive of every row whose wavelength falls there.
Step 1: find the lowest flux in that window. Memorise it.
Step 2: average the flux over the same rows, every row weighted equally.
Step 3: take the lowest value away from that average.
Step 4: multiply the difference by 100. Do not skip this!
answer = 106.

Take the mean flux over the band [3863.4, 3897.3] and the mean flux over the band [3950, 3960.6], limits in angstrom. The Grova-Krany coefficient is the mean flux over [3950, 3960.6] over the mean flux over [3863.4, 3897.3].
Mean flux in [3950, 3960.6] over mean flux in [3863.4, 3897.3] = 0.68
